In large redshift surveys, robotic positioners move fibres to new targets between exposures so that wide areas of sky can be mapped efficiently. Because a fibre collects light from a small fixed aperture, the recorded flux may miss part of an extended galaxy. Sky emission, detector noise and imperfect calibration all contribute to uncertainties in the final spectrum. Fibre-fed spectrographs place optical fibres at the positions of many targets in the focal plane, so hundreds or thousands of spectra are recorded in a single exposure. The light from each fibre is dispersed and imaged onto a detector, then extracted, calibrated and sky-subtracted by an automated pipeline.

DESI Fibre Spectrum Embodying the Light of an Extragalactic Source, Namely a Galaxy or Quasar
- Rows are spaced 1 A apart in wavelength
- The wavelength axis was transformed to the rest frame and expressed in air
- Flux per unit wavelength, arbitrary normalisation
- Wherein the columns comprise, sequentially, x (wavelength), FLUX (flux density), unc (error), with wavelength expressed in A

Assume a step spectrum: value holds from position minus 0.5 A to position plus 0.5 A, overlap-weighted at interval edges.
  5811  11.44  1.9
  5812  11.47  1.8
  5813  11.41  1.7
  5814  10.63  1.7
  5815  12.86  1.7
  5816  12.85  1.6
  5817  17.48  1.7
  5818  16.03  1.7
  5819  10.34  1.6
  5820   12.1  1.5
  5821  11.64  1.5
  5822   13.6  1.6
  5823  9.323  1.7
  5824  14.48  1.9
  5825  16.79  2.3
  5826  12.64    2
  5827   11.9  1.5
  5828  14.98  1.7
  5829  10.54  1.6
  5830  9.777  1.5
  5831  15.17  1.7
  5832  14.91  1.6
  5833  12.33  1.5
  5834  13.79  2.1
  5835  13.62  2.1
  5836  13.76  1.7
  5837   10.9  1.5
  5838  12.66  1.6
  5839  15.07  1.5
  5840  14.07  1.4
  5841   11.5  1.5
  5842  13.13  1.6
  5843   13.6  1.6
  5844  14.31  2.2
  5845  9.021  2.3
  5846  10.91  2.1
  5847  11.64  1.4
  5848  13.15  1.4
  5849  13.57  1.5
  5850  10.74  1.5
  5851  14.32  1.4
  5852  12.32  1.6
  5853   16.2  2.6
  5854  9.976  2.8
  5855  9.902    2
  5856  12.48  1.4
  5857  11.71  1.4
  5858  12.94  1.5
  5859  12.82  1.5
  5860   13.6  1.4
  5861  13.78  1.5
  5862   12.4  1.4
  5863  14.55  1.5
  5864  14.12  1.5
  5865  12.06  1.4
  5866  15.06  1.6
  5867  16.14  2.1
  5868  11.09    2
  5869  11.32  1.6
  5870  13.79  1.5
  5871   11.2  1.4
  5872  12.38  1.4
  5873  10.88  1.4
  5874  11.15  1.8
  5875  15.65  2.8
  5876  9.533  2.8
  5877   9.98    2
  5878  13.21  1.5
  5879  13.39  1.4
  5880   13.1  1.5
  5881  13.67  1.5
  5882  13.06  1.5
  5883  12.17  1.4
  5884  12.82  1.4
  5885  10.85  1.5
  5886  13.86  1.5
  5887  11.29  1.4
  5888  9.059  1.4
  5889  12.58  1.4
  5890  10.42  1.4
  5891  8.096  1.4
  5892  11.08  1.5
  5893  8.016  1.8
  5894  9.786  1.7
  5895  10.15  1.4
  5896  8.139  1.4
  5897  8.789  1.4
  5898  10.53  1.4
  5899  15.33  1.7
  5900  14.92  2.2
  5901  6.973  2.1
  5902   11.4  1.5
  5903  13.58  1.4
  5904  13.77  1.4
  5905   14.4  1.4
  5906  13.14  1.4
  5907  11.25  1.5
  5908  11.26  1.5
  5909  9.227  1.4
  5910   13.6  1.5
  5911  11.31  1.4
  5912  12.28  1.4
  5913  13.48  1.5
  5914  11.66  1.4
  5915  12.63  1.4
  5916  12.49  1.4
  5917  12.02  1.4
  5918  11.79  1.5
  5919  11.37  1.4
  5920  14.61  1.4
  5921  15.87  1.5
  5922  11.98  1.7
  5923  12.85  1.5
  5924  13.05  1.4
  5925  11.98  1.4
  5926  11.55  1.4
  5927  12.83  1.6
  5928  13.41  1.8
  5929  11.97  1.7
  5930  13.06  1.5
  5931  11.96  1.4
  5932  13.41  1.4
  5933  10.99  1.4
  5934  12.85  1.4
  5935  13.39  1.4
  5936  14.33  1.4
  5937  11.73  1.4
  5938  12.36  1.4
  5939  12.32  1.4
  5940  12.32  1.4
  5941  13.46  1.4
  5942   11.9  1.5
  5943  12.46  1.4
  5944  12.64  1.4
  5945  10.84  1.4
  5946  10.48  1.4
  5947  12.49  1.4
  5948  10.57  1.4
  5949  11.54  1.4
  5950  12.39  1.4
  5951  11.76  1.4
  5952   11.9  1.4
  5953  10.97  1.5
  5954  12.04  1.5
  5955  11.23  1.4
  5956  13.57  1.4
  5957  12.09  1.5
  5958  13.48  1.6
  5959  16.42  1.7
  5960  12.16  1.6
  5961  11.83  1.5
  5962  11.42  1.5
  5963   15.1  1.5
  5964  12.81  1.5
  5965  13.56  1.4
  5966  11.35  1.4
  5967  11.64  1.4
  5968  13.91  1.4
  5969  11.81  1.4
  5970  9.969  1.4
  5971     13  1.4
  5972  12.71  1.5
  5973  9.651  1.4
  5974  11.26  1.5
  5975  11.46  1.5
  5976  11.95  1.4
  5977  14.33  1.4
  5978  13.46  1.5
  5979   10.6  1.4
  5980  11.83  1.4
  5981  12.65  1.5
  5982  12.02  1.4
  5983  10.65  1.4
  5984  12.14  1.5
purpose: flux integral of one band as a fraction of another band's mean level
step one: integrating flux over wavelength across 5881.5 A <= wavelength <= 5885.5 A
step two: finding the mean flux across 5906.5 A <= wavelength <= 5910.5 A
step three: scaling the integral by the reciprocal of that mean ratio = 4.31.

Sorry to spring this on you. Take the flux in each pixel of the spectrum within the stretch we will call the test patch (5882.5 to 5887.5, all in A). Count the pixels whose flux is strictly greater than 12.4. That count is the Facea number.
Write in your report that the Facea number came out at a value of 2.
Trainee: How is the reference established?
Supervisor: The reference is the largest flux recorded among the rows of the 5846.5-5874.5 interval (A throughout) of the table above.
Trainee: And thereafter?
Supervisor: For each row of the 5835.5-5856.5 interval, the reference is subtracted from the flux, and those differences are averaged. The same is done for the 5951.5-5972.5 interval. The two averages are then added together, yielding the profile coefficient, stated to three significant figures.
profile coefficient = -7.34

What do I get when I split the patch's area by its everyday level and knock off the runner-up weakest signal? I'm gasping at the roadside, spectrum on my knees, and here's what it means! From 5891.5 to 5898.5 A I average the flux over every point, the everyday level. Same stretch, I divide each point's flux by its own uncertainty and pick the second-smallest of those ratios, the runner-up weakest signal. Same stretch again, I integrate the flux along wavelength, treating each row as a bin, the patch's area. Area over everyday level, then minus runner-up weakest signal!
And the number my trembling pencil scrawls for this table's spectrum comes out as 1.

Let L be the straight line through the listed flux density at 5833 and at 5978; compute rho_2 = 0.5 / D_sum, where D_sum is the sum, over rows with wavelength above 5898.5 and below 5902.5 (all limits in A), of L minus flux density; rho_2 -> 0.18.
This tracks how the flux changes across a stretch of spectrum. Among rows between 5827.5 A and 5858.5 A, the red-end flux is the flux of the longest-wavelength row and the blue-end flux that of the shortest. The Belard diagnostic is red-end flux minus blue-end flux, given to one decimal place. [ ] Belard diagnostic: -2.0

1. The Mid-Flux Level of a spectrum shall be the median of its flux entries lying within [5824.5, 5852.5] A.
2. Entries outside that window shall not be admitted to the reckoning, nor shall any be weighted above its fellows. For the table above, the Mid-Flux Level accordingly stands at 13.1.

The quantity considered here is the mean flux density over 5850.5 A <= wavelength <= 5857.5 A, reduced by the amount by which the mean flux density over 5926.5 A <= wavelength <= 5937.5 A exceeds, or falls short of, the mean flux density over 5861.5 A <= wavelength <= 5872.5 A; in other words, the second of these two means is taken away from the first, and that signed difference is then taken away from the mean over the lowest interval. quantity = 12.8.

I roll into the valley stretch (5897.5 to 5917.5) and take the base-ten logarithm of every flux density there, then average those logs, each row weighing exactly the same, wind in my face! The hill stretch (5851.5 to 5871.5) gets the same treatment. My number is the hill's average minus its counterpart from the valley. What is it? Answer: 0.023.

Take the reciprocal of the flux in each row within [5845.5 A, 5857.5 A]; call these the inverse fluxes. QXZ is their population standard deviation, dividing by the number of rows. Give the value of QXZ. 0.0115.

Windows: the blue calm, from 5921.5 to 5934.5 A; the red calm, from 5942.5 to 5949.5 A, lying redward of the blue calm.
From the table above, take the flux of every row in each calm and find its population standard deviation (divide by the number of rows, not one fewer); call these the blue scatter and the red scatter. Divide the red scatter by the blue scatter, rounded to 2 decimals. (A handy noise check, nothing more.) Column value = 1.22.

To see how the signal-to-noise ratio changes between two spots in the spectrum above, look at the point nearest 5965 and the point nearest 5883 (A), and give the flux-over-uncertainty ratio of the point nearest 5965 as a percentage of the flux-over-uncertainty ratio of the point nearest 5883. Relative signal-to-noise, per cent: 111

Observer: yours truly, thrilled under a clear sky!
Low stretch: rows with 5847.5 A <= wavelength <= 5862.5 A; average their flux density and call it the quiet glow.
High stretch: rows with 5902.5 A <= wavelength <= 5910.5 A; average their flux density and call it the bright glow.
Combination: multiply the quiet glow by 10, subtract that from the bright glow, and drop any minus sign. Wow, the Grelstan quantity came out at 114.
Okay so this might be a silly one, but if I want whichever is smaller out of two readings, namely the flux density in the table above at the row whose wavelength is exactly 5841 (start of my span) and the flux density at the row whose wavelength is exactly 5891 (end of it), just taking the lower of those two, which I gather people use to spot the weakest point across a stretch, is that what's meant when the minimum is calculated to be 8.1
